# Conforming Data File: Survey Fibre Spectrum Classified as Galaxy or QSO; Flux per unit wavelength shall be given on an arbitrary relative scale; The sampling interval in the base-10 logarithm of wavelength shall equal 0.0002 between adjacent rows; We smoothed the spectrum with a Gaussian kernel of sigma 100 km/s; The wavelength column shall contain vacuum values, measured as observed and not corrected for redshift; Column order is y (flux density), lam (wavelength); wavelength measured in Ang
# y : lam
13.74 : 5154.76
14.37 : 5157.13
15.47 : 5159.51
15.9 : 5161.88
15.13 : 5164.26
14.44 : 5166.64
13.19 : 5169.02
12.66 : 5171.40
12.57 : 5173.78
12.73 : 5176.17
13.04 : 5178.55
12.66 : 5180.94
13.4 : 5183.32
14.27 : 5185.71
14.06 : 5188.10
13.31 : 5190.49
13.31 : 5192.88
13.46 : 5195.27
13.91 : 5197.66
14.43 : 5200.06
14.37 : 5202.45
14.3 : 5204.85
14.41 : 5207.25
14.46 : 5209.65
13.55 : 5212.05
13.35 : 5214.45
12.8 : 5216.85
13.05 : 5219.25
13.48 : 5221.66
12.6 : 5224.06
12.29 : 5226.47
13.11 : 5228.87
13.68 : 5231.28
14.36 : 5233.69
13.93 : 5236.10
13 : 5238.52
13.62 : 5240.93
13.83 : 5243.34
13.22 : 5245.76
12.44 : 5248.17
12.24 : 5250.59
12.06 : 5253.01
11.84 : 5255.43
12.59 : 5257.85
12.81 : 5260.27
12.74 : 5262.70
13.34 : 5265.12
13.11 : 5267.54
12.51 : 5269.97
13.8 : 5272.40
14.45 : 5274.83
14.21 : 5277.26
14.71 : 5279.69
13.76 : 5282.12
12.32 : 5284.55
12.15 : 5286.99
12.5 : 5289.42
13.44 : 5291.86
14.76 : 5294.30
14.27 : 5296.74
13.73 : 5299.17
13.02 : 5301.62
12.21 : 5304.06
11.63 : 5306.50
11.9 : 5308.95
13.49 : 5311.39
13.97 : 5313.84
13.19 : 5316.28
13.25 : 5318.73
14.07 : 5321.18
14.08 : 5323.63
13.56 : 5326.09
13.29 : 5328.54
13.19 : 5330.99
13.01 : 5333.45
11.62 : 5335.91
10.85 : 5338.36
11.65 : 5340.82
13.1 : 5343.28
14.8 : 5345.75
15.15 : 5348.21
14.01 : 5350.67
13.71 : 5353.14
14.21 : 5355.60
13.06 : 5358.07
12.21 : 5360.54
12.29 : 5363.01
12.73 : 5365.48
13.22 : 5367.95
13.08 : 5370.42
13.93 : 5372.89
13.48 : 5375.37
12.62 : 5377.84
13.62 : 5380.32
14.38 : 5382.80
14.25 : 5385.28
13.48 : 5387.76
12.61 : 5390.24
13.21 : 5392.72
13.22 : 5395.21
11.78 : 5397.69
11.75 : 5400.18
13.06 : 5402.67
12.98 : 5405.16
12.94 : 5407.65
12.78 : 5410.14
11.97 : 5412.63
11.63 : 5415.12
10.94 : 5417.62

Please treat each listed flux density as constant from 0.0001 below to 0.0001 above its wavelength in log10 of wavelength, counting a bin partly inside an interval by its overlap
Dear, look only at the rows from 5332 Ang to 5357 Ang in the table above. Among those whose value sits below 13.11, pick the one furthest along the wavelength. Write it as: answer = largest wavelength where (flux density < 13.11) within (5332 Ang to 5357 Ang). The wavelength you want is 5343.28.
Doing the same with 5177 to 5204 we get 5180.94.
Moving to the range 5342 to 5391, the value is 5390.24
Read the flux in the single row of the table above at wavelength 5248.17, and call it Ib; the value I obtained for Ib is 12.44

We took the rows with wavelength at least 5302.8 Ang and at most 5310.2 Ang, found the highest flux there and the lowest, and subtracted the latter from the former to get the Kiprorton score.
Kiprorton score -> 0.6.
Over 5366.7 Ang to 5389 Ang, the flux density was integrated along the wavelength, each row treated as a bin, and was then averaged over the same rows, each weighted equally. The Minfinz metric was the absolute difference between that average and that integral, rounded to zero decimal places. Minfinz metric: 289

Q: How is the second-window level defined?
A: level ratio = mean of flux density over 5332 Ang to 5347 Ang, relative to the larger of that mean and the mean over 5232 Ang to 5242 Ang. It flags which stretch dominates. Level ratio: 0.91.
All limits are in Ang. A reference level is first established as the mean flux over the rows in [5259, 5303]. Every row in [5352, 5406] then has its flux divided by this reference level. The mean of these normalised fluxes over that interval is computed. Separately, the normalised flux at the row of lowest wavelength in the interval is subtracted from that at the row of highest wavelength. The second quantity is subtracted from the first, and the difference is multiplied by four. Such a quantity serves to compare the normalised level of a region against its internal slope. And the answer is 4.13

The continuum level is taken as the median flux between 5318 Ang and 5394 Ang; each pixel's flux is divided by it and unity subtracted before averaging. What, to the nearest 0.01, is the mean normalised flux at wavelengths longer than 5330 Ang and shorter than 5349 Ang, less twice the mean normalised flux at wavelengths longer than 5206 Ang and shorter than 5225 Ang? -0.06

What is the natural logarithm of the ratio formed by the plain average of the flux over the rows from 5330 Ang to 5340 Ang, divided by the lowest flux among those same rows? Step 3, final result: 0.11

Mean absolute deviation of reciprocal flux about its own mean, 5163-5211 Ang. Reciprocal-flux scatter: 0.0036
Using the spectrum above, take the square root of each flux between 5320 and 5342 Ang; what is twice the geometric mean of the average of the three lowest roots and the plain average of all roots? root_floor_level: 6.95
